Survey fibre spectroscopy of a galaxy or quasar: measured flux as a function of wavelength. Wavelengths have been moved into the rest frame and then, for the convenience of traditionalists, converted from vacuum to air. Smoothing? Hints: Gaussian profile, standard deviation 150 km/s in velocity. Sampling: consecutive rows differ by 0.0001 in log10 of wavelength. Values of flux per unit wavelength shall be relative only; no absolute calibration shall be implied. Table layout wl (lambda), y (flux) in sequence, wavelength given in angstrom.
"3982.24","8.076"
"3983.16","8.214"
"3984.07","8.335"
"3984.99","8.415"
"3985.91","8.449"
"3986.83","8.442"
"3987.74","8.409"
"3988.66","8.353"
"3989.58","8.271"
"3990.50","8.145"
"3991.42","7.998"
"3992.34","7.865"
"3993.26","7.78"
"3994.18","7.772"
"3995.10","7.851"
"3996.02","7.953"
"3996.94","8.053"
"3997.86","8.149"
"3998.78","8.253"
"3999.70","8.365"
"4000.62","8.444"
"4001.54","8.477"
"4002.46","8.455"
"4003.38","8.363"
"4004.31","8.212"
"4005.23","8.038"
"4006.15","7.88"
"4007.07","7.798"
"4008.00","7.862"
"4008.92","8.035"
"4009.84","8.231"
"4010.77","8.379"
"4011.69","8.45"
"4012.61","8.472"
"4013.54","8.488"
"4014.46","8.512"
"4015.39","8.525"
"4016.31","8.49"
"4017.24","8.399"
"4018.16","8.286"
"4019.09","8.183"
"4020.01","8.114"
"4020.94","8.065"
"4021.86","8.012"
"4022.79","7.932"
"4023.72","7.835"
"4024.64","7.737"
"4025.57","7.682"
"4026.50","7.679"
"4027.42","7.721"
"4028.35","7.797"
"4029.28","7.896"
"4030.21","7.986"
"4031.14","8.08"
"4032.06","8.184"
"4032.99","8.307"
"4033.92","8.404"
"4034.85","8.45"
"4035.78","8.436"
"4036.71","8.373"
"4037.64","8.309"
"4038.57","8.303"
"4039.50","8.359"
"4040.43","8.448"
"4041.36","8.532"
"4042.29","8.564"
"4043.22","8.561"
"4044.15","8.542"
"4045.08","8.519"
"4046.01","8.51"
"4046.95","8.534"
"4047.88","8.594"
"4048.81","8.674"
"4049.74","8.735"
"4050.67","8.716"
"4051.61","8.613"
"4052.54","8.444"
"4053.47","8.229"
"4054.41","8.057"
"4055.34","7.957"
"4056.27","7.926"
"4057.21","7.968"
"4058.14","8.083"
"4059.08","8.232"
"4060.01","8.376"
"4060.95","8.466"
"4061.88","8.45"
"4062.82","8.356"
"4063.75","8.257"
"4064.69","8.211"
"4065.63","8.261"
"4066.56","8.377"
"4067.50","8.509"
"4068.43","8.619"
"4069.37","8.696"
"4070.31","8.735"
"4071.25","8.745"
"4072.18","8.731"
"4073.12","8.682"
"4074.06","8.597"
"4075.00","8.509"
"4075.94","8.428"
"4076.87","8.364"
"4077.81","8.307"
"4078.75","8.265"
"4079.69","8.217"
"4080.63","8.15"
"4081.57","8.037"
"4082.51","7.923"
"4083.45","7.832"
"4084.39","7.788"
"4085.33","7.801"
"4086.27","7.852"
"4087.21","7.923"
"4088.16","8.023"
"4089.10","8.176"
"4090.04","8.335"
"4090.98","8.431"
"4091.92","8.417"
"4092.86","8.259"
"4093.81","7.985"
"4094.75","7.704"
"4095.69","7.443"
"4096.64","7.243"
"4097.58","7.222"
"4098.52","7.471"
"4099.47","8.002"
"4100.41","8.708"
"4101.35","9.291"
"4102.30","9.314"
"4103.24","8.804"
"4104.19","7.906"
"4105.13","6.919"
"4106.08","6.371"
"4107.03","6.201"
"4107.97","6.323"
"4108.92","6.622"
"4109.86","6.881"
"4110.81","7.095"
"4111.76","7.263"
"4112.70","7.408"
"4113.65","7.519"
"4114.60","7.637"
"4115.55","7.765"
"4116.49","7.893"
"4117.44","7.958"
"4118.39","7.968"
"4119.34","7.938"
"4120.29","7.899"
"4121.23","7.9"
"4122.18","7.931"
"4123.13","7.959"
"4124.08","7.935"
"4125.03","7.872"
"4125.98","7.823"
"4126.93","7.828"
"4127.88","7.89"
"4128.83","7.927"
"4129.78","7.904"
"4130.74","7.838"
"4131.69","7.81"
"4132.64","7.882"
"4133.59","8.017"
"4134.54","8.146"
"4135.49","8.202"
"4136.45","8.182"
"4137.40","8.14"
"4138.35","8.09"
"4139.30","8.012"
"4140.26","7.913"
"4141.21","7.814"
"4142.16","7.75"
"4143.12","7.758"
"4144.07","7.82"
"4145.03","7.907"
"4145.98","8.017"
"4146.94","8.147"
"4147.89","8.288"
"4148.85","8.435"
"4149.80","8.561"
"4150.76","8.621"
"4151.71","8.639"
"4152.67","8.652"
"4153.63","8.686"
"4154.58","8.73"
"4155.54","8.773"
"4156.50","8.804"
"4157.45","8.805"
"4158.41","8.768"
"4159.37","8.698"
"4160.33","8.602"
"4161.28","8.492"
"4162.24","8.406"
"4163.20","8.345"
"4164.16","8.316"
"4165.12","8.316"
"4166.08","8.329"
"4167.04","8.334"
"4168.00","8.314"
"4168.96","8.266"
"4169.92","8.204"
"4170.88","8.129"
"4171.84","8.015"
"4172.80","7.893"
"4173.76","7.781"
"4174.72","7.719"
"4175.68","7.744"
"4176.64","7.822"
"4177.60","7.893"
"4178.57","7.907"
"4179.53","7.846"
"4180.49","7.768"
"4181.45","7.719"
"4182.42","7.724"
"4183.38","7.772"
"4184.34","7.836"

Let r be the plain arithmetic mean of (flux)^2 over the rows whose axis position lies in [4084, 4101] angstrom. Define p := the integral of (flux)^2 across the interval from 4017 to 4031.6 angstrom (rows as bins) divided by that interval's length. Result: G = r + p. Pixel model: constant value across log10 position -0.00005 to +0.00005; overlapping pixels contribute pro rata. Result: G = 126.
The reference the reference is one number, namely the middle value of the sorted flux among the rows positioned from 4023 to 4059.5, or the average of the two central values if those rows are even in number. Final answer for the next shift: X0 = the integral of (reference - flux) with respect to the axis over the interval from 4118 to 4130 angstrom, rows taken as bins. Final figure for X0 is 4.8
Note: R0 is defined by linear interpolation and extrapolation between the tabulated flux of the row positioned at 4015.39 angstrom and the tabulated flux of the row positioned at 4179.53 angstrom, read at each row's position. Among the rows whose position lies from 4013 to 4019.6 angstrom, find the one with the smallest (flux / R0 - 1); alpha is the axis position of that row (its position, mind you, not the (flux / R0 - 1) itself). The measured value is 4019.09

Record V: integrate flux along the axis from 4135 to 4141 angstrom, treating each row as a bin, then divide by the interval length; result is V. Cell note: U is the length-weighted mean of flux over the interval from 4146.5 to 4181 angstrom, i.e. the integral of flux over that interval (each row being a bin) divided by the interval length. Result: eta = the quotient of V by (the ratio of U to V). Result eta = 7.85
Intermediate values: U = 8.3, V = 8.1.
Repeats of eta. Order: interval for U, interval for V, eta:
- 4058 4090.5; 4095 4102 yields 7.60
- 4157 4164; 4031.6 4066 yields 8.19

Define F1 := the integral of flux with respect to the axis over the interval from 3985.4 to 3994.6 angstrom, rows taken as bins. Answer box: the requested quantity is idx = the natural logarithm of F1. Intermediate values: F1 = 75.0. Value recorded 4.32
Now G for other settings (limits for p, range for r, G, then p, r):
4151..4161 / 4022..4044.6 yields 143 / 76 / 67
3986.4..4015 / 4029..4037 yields 135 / 67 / 68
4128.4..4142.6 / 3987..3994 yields 130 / 64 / 66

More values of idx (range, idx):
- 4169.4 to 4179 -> 4.33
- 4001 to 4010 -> 4.29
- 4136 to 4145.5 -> 4.32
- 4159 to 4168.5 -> 4.38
